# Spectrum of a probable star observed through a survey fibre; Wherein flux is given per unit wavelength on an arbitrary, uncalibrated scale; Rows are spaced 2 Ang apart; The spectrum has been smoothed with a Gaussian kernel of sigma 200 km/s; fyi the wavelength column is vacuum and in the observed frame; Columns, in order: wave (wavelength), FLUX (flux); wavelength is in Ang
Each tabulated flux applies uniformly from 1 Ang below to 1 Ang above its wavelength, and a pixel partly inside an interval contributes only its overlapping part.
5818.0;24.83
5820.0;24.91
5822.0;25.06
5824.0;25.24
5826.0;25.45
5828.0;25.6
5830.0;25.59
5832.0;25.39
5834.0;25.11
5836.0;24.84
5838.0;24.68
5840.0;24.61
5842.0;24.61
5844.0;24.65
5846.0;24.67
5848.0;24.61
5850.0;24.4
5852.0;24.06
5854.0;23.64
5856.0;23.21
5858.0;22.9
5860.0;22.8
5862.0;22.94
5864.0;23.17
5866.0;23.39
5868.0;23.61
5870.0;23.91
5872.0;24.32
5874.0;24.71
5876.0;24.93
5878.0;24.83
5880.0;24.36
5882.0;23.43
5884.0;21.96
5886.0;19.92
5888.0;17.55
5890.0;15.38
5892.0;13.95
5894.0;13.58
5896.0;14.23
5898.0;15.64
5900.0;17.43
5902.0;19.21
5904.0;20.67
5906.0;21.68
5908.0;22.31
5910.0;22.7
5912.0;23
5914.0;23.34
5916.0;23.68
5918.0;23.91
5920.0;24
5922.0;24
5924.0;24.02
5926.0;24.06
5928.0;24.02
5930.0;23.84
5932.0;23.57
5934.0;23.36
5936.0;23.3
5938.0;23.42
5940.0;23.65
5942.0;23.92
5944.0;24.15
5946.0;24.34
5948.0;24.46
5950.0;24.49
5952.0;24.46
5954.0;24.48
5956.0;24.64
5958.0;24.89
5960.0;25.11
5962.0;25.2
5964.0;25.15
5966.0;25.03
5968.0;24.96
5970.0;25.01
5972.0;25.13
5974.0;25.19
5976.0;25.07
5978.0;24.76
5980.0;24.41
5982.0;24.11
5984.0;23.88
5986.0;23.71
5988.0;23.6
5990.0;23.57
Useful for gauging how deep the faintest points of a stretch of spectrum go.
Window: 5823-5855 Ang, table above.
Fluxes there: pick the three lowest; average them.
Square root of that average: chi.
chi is 4.90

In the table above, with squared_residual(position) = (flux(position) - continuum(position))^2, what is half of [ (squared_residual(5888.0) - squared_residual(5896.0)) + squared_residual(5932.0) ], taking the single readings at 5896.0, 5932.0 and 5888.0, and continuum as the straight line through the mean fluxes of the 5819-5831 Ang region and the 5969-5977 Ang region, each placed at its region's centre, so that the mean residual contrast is -30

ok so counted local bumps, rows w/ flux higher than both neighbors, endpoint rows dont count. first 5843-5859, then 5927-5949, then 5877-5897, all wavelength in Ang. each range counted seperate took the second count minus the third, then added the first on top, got 1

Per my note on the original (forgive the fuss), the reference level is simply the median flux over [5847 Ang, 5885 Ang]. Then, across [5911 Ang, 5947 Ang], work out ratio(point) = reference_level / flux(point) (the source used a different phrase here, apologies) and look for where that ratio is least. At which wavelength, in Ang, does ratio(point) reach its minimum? 5946.0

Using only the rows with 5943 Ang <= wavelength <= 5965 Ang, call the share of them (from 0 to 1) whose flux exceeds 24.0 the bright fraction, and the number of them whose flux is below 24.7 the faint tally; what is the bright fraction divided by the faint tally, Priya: 0.14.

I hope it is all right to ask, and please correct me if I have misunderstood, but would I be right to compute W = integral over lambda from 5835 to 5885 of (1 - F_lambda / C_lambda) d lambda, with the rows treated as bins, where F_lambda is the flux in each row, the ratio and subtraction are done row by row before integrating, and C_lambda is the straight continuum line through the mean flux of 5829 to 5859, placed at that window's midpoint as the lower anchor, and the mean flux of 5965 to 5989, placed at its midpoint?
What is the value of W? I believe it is 1.0 Ang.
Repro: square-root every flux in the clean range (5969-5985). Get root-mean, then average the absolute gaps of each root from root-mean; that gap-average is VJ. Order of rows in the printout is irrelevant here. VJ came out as 0.042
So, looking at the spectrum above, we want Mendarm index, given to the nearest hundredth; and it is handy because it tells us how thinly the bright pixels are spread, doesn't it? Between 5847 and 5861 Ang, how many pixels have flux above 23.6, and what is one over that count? 0.25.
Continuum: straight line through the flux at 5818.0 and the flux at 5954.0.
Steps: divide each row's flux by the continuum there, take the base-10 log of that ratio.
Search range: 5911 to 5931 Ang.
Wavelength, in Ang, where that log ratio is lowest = 5912.0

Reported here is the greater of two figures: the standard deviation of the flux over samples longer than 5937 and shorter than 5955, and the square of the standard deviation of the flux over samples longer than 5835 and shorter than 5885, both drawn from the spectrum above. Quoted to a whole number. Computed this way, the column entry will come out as 1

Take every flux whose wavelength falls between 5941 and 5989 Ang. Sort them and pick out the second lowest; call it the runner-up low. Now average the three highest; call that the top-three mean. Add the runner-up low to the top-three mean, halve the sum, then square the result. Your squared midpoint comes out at 598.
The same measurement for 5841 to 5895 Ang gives 376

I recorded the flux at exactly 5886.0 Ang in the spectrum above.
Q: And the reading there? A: 19.92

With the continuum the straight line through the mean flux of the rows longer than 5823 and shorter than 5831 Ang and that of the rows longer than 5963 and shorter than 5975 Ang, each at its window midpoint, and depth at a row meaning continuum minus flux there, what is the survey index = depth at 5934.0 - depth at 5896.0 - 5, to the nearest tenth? -14.2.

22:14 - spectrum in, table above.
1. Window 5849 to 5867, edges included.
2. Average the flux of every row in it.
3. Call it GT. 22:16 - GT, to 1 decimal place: 23.4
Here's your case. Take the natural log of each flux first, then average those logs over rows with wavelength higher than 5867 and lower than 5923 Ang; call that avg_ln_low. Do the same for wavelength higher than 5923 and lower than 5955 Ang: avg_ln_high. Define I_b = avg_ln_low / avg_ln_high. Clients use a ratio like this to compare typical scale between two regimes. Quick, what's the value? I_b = 0.96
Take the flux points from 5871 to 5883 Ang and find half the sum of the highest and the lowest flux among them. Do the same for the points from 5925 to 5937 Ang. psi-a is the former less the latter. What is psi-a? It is 0.5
